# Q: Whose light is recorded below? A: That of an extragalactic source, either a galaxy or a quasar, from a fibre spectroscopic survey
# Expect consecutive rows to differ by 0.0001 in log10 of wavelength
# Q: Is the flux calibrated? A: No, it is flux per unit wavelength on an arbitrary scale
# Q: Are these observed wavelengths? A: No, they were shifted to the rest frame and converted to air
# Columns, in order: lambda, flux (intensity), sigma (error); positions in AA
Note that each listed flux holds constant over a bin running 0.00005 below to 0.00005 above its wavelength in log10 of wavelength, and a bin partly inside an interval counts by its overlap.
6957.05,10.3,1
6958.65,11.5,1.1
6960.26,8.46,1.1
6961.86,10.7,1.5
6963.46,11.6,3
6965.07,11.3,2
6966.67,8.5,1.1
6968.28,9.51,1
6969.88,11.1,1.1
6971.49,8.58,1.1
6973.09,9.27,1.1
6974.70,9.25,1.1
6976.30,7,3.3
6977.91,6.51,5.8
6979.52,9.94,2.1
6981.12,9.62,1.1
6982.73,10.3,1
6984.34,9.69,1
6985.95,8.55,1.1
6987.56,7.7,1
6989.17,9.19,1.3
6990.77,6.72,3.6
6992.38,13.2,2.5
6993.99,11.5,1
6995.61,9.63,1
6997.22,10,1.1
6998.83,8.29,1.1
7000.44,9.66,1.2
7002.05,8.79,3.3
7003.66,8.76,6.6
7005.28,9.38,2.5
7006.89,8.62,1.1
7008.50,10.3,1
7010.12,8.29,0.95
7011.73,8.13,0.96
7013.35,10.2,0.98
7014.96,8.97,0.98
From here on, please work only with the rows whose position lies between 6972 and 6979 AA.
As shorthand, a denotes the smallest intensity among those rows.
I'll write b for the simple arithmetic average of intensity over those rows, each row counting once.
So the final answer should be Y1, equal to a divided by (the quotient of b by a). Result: 5.3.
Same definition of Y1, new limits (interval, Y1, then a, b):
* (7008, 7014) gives 7.2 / 8.13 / 9.2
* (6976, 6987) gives 4.8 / 6.51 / 8.8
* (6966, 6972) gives 7.7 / 8.5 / 9.4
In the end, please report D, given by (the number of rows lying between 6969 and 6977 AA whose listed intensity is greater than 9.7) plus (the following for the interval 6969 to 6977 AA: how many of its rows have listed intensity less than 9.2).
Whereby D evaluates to 3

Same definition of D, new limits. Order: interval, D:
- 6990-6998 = 4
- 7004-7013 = 4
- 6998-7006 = 3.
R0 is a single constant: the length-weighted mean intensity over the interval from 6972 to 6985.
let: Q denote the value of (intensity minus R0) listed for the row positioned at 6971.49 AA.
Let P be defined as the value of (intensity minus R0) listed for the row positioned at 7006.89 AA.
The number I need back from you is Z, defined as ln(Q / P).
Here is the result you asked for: 0.1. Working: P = -0.3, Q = -0.4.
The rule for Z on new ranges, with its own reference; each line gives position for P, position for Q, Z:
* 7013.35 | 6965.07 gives 0.6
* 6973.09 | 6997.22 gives 1.2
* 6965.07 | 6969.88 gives -0.1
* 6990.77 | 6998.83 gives -1.2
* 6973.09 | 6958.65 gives 2.0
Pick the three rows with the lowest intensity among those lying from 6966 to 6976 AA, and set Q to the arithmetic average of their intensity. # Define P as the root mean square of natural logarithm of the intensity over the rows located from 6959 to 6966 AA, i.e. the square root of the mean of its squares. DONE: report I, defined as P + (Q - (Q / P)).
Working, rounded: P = 2.35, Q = 8.8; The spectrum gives 7.39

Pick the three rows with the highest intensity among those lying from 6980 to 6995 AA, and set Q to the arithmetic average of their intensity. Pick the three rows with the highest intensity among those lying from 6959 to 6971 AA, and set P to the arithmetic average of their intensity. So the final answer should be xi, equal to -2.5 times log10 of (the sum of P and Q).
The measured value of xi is -3.40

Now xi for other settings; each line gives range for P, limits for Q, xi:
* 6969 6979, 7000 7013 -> -3.23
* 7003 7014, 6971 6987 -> -3.25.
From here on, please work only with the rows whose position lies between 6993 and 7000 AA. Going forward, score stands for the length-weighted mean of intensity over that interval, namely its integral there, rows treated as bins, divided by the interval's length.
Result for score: 9.9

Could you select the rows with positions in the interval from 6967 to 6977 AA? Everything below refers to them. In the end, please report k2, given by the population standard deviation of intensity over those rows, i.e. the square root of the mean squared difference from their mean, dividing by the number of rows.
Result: 1.2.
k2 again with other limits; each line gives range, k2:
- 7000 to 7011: 0.6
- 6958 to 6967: 1.3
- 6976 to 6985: 1.5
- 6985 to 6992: 0.9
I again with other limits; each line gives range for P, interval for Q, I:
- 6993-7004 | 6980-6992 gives 6.50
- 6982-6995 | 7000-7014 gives 6.89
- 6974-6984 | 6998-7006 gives 6.80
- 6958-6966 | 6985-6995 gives 6.79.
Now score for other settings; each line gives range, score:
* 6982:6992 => 8.9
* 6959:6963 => 10.0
